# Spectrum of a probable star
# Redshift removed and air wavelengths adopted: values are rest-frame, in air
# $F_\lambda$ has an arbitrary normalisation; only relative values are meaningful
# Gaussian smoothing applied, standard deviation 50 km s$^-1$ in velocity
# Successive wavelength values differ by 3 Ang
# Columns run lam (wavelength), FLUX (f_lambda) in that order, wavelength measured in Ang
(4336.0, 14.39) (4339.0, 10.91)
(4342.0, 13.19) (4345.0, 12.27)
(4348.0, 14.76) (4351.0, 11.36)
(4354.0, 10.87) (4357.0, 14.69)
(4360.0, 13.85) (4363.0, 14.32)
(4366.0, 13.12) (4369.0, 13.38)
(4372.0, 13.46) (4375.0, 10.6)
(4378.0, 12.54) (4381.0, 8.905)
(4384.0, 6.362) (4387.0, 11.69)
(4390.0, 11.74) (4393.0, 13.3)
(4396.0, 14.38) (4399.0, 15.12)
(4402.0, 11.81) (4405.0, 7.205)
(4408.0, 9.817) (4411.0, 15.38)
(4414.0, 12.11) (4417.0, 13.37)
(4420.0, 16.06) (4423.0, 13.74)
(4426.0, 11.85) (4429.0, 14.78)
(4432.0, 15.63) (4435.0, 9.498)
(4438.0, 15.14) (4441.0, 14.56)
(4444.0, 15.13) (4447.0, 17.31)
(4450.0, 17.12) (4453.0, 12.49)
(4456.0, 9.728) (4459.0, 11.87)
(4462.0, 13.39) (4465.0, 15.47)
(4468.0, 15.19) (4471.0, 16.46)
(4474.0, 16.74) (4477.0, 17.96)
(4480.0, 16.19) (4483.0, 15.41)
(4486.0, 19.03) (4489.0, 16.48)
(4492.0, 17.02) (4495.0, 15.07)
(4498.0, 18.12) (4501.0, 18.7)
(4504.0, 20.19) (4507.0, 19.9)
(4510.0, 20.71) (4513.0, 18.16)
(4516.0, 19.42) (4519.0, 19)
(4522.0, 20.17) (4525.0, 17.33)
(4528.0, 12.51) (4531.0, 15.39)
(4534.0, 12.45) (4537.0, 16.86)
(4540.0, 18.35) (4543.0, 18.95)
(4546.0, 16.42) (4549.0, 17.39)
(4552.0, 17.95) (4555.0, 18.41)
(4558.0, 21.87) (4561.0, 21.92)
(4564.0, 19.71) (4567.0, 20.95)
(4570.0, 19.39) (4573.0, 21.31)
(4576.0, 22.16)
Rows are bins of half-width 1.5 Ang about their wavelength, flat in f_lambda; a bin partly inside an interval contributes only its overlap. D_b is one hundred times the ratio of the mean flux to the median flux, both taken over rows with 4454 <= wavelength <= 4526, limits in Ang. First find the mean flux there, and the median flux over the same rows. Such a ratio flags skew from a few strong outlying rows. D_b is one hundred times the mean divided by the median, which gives 99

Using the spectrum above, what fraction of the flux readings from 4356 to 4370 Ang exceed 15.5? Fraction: 0.0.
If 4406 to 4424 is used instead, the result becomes 0.2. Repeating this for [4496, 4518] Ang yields 1.0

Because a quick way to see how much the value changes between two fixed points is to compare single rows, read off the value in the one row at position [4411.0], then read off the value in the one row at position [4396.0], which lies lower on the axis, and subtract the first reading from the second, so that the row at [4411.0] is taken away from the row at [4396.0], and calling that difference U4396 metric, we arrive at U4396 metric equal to -1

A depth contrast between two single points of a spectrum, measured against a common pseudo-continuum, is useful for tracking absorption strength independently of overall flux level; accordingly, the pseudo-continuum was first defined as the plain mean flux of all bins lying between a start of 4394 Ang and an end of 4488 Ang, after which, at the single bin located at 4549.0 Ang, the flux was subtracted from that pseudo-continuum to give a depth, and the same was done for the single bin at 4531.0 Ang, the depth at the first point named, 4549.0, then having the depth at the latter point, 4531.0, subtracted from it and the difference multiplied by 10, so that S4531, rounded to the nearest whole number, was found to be -20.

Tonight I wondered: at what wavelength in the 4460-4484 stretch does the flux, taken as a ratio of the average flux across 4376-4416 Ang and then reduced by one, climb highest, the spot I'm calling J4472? 4477.0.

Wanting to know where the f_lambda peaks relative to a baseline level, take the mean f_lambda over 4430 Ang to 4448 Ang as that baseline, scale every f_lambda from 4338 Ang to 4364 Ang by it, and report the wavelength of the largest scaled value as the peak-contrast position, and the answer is 4348.0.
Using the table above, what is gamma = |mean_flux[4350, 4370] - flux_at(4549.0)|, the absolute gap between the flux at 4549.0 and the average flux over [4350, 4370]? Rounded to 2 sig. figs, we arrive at 4.3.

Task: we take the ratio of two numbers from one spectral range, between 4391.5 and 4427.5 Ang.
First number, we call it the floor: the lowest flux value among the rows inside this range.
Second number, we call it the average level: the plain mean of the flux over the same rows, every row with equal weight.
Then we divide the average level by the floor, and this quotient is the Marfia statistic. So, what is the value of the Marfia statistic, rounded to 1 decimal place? 1.8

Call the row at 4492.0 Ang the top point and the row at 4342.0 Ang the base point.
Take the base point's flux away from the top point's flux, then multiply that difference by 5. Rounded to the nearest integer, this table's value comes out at 19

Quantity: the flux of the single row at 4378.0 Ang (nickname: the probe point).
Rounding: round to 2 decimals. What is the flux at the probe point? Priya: 12.54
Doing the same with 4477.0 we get 17.96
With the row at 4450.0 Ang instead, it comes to 17.12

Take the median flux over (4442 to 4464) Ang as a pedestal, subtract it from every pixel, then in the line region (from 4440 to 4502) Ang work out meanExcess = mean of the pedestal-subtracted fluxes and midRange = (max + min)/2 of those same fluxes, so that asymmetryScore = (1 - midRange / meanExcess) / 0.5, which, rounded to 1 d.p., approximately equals 1.1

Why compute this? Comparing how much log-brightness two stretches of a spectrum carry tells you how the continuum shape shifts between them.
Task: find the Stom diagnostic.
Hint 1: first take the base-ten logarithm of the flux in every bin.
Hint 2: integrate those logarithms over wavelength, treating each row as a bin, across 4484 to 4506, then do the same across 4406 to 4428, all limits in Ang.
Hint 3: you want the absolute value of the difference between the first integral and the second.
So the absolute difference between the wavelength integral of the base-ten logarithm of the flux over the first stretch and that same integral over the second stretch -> 3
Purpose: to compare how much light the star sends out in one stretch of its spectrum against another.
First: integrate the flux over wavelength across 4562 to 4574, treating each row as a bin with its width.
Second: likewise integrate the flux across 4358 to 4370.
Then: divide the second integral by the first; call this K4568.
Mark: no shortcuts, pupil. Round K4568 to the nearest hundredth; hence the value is 0.67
